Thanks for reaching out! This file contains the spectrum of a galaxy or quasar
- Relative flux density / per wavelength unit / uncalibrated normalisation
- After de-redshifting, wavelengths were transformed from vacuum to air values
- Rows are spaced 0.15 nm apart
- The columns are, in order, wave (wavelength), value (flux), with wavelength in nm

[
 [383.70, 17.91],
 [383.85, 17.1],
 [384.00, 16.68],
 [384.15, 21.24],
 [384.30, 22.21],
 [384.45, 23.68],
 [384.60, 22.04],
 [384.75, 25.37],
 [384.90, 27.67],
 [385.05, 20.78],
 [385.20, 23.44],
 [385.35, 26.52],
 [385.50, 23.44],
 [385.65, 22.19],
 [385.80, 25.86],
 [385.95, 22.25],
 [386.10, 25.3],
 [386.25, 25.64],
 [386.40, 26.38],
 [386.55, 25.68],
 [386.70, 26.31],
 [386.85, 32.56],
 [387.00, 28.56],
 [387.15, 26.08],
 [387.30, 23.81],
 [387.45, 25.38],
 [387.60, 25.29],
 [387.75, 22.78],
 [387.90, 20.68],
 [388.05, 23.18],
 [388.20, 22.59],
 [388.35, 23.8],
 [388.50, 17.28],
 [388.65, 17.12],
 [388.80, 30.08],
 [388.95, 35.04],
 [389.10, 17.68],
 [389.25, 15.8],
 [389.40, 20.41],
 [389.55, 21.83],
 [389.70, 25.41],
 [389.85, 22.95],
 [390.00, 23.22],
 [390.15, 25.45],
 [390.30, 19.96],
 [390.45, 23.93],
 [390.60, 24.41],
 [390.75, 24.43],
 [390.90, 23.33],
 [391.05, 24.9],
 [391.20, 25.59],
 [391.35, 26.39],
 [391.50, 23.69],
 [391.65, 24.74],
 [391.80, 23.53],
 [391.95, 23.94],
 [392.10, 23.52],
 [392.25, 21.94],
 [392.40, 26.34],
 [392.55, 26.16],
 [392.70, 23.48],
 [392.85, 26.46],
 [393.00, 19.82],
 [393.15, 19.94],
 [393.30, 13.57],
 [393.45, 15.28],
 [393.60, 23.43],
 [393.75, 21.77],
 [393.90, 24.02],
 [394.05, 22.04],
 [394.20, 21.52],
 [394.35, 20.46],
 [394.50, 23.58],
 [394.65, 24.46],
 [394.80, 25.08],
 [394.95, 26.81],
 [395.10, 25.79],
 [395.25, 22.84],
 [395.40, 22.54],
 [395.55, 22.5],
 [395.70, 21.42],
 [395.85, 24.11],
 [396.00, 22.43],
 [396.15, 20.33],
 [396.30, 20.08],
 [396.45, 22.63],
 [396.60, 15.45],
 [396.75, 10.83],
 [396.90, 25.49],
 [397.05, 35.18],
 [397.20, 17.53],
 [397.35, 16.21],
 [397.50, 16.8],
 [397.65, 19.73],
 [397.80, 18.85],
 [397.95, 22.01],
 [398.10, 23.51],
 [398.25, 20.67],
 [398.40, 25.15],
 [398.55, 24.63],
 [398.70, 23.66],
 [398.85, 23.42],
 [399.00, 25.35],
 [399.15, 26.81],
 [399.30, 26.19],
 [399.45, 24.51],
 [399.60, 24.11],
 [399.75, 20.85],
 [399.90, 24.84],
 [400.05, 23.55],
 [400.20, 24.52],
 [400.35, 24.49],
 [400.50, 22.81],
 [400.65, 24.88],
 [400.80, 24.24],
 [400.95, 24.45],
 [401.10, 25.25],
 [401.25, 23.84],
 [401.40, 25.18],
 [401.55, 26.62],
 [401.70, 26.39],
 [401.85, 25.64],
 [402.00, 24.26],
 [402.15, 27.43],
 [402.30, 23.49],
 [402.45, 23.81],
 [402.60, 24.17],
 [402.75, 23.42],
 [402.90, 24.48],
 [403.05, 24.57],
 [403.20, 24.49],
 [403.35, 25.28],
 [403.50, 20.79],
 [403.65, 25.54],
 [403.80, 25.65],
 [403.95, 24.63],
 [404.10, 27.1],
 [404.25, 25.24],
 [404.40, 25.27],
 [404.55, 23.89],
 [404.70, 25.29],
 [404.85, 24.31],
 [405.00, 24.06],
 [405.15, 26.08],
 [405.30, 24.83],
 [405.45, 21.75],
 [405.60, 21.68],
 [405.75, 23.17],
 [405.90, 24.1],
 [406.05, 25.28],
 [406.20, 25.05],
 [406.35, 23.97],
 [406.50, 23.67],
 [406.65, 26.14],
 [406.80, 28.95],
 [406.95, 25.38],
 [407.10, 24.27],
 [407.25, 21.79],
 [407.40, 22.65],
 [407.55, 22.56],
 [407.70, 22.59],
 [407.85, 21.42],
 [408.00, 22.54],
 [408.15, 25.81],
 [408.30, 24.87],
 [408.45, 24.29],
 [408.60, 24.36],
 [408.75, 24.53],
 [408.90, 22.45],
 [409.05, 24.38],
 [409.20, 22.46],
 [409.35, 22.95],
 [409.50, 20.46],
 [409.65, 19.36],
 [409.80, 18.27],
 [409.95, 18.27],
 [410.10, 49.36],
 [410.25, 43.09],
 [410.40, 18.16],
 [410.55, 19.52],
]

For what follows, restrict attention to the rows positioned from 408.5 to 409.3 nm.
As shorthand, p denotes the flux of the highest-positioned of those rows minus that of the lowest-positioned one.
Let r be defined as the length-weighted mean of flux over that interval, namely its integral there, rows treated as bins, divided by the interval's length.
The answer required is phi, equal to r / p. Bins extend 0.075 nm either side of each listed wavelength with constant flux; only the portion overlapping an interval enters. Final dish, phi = -12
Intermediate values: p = -1.9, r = 23.6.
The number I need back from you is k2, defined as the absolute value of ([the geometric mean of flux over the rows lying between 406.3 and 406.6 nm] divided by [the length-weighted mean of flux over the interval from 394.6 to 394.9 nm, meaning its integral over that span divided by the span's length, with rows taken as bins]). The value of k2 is 0.95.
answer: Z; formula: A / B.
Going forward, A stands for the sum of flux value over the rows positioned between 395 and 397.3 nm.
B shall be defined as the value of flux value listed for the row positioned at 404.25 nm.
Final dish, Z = 13.0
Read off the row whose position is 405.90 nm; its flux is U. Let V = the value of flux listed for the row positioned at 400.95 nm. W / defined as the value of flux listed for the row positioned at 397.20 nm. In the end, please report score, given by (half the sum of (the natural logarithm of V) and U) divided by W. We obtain 0.78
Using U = 24.1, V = 24.45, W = 17.53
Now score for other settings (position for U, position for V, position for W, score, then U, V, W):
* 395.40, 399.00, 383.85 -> 0.75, 22.54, 25.35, 17.1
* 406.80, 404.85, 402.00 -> 0.66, 28.95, 24.31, 24.26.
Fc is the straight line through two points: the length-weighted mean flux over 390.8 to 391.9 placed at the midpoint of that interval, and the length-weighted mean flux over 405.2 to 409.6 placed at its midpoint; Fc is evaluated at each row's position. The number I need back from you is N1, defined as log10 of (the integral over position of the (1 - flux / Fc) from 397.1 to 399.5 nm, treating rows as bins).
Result -0.72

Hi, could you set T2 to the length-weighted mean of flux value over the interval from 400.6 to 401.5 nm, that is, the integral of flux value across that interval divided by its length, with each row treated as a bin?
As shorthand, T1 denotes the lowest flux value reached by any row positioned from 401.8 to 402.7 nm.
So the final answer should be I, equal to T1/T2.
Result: 0.95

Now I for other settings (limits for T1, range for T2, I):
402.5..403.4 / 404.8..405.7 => 0.99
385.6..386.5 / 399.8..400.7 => 0.92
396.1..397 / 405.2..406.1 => 0.46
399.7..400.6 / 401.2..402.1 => 0.82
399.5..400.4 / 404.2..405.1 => 0.84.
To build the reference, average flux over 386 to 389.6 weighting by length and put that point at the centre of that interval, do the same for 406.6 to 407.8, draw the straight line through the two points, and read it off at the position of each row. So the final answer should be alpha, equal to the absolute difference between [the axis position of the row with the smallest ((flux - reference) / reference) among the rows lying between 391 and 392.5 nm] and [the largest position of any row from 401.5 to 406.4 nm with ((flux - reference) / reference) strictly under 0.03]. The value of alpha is 14.10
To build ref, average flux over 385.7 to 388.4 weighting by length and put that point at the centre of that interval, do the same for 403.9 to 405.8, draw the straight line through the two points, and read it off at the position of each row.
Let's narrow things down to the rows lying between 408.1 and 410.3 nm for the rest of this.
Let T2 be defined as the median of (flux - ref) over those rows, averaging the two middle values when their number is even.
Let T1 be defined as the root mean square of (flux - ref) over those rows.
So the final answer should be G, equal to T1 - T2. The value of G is 9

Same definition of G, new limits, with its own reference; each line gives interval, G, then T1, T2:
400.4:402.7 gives 1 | 1.3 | -0.1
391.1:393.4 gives 5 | 3.7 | -1.2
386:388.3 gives 2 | 2.7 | 0.3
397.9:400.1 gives 2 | 1.8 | -0.5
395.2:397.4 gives 9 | 6.3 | -2.3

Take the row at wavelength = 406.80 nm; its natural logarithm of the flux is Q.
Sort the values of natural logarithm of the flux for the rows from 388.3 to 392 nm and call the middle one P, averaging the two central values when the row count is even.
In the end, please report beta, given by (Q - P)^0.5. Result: 0.44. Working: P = 3.17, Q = 3.37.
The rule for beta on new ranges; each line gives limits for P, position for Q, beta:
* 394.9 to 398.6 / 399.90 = 0.32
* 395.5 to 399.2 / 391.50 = 0.23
